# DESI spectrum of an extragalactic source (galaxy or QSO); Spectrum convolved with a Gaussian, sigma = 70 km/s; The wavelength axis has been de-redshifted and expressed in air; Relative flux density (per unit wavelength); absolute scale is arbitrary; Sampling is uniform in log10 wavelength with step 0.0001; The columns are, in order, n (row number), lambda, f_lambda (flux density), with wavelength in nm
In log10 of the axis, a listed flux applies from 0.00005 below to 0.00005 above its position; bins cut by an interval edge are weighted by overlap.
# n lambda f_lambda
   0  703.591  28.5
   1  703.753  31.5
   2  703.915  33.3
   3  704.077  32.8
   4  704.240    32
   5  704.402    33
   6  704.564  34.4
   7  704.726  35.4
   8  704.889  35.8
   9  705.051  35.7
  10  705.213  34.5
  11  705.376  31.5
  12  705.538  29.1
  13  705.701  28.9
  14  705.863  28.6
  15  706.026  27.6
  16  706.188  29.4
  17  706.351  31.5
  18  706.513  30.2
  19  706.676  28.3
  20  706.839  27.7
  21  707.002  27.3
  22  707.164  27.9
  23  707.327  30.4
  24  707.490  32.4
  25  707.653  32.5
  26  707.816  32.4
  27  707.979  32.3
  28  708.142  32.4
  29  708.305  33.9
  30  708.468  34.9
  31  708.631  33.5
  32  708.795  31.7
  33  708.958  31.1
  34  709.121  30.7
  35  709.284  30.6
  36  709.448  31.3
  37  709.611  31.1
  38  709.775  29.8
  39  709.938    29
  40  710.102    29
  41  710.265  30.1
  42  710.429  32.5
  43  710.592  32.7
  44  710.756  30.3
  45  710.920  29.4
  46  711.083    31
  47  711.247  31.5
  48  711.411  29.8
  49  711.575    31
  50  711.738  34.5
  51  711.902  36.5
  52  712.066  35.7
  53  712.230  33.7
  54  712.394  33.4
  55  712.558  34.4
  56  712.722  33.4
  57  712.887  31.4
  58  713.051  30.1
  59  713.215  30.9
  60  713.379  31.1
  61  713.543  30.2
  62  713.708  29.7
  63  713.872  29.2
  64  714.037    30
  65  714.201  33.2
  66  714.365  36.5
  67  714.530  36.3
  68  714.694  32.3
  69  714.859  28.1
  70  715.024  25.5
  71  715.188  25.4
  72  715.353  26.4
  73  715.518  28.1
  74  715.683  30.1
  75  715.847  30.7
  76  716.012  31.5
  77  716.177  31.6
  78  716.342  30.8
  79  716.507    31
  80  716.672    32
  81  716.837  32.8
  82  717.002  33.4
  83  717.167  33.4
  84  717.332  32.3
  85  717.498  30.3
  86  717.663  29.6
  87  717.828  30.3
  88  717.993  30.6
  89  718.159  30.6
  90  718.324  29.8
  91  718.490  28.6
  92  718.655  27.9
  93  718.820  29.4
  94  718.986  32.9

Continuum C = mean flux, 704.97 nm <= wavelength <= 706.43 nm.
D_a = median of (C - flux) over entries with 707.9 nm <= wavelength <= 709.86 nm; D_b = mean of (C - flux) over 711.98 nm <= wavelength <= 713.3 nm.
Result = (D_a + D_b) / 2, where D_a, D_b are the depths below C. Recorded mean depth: -1.4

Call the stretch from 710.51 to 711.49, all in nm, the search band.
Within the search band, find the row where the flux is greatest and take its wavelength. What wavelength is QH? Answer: 710.592 nm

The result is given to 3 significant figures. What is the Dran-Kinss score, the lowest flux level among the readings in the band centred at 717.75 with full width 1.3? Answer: 29.6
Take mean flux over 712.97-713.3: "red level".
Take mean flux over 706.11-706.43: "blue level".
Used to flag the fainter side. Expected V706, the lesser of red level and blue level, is 30.4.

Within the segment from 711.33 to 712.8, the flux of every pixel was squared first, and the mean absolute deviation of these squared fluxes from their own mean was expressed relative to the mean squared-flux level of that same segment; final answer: 0.089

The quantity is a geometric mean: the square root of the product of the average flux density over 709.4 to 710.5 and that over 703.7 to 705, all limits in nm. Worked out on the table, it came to 31.9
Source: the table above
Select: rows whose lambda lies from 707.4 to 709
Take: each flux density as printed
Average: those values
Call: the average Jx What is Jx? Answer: 32.7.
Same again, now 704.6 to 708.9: 31.4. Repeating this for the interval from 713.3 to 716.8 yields 30.5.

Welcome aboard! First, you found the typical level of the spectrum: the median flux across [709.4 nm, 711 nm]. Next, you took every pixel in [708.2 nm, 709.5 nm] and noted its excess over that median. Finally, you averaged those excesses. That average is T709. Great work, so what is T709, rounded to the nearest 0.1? 2.0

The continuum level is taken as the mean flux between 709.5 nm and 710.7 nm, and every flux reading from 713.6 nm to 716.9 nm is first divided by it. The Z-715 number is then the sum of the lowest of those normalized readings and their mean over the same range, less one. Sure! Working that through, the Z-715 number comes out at 0.83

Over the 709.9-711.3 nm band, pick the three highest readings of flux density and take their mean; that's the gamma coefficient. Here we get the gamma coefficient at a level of 32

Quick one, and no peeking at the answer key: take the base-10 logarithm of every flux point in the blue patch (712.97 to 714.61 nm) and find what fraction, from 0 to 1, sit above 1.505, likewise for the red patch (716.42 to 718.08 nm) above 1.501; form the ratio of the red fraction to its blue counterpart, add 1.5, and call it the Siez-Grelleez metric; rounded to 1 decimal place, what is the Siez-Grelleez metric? 3.2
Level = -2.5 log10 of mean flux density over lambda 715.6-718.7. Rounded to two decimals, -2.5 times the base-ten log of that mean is -3.73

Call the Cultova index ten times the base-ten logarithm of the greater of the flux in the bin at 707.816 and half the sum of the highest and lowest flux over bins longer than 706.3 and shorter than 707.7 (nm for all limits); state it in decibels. 15.1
